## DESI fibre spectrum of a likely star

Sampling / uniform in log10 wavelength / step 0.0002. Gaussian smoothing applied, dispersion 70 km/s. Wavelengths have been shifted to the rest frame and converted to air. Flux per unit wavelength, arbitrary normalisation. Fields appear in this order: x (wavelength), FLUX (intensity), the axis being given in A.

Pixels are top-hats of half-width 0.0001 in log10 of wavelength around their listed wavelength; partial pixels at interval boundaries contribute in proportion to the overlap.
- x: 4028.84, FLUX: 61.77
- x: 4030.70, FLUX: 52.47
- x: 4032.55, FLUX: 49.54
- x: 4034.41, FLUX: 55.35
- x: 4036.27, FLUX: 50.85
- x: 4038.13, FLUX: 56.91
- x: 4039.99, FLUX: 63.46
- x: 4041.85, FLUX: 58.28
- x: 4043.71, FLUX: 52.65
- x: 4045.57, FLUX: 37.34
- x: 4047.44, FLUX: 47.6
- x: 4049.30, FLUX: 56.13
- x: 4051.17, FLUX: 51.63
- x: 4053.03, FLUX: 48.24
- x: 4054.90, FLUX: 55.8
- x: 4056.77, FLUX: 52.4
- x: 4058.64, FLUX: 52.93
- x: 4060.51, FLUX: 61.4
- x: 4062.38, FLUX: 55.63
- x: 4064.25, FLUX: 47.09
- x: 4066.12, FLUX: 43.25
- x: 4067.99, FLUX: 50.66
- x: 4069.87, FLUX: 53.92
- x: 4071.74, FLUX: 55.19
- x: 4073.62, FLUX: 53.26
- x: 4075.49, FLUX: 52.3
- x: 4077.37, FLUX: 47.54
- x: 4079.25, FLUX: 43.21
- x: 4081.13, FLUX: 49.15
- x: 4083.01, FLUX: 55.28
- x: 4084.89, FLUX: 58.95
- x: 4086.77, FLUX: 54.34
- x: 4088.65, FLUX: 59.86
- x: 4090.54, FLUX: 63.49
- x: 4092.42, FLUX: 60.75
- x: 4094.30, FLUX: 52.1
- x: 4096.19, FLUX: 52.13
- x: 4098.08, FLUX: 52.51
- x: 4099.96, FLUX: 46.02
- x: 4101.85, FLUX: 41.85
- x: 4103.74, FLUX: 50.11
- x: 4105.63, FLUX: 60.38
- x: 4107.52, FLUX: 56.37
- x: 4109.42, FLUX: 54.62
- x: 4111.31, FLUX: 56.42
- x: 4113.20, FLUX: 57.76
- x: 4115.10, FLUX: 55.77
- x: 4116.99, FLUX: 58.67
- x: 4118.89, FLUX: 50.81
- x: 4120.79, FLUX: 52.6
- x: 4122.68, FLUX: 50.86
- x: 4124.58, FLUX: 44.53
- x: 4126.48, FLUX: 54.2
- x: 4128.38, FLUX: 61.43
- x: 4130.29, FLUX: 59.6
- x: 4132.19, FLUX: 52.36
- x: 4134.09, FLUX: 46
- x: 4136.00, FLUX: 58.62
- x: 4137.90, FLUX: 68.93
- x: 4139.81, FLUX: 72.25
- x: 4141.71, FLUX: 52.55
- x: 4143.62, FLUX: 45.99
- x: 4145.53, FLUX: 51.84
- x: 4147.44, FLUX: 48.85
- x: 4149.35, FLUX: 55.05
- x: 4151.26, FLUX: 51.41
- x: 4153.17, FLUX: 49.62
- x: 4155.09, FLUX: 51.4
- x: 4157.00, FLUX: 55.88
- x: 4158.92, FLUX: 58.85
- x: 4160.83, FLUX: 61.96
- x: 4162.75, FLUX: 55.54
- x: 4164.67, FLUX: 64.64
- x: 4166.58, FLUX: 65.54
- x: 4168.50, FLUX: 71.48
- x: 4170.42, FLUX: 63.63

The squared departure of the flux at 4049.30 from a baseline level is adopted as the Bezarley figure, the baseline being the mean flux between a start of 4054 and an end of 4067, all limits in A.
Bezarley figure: 12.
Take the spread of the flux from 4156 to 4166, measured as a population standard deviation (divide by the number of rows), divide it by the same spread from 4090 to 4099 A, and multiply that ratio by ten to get 7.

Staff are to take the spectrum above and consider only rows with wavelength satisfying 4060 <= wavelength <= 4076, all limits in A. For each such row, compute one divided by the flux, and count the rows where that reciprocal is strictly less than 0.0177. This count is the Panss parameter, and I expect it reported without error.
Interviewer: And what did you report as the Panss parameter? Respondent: 1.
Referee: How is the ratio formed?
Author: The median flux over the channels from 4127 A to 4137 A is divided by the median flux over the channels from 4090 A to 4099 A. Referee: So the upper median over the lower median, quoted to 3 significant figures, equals 1.12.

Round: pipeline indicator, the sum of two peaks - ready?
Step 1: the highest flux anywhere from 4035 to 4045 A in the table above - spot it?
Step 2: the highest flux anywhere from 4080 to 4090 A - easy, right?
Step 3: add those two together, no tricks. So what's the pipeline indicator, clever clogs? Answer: 123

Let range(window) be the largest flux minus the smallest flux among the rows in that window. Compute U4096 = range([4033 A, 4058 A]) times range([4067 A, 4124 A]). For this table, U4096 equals 565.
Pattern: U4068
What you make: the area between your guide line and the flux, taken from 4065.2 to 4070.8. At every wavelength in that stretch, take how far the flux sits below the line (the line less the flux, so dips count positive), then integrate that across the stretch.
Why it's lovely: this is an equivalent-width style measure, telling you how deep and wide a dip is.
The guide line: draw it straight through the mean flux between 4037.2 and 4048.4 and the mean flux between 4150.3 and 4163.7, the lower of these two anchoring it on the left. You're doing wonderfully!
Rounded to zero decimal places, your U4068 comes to 22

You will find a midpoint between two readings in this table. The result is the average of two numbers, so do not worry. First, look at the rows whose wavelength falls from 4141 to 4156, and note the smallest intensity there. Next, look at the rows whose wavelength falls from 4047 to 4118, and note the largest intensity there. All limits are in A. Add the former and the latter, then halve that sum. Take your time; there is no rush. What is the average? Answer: 54.7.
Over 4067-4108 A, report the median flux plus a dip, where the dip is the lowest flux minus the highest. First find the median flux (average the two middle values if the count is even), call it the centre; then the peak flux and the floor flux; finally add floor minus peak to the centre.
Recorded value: 31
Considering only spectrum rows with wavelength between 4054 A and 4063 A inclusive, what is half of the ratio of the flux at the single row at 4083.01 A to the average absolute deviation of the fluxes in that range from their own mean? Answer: 12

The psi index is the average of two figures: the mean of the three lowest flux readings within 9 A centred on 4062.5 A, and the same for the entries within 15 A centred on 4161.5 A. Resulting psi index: 51.0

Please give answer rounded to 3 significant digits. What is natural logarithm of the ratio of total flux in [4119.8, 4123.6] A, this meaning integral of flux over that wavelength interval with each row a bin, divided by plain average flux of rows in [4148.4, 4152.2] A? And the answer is 1.31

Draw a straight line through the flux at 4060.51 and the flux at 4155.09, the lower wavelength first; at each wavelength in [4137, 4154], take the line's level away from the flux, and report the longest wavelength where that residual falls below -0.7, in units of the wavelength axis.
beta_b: 4153.17 A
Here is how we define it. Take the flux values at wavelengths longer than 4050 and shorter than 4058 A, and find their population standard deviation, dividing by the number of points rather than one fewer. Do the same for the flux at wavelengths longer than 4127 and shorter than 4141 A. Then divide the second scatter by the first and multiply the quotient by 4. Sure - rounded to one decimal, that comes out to 12.4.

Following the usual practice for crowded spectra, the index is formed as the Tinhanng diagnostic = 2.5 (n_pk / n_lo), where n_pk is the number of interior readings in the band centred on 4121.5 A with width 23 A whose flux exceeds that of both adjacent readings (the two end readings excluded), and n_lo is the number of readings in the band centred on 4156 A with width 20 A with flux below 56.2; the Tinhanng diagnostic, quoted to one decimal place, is 1.4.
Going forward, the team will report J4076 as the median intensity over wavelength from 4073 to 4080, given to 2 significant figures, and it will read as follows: 50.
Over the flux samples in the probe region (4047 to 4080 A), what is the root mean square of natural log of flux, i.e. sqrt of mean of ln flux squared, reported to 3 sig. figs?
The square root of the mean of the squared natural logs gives 3.94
